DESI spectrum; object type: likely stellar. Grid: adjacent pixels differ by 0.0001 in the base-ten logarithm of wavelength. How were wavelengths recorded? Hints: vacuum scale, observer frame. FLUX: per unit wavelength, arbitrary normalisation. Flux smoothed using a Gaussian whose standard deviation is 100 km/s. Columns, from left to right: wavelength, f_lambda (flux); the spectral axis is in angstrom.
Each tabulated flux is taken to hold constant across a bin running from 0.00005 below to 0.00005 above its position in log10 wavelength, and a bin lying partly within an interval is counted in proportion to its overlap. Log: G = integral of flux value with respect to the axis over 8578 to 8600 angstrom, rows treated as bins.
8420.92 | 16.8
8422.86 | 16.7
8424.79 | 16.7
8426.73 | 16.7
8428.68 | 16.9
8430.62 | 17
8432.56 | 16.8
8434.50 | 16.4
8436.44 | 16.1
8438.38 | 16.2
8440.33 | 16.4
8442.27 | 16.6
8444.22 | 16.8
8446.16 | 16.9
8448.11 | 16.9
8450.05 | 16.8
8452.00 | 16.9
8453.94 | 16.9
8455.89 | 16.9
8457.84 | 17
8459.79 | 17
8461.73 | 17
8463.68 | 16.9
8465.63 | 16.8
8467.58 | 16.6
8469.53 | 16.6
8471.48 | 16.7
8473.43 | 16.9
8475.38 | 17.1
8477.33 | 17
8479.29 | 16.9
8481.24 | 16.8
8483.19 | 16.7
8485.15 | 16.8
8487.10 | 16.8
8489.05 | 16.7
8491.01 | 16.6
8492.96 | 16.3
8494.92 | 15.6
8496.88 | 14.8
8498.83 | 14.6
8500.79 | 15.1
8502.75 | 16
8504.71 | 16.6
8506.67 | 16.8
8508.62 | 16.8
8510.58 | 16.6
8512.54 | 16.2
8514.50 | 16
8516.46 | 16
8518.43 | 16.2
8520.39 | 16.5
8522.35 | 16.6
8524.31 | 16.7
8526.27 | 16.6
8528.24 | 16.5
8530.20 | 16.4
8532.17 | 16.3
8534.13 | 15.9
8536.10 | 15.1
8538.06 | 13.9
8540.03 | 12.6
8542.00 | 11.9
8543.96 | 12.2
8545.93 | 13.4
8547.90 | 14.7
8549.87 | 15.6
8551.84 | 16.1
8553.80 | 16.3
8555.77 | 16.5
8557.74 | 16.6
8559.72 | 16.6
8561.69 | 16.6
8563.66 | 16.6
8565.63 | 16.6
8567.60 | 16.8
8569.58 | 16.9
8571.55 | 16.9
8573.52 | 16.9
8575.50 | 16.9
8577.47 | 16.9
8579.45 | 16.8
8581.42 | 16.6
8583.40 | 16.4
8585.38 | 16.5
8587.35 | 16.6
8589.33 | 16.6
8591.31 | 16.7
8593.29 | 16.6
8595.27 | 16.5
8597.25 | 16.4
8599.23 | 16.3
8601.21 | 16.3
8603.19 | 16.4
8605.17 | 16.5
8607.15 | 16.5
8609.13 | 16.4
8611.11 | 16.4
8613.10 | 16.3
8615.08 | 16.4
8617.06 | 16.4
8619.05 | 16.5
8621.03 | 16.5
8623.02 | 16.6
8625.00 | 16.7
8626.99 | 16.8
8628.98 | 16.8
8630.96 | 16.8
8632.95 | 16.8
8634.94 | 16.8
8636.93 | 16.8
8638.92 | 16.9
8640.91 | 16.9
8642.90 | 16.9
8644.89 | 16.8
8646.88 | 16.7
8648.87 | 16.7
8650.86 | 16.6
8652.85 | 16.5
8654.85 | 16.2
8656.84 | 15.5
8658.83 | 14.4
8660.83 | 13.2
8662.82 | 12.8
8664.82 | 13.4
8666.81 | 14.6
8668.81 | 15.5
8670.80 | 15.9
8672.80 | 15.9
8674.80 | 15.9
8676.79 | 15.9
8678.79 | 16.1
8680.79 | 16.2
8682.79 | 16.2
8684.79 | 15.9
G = 364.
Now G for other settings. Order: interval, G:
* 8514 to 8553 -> 595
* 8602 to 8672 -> 1128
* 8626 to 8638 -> 202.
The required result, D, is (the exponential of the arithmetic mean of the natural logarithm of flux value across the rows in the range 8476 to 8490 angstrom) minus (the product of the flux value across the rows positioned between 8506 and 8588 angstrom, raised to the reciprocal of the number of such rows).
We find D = 0.9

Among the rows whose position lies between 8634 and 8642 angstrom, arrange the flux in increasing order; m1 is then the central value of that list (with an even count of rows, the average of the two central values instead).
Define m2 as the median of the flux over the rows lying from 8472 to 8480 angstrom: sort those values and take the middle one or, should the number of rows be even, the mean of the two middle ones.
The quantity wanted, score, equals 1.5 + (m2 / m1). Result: 2.51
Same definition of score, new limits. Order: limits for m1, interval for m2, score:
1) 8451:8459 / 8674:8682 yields 2.45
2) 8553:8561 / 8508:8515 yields 2.49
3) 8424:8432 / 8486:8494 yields 2.49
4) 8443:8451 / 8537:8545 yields 2.24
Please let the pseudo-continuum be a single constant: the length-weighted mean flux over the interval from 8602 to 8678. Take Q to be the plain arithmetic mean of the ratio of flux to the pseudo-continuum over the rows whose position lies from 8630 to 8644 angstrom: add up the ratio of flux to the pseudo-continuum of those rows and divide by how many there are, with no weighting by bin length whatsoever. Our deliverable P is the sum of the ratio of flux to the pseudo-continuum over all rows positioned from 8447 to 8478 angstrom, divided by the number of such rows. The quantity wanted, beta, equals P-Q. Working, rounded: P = 1.048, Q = 1.05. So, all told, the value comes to 0.002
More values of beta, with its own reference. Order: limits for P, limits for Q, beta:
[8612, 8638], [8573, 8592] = -0.004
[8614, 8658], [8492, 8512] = 0.043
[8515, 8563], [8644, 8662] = -0.022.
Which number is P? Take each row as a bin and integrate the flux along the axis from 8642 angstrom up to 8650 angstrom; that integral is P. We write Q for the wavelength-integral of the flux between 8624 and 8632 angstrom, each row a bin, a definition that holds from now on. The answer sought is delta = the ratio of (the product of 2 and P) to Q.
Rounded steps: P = 134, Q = 134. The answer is 2.00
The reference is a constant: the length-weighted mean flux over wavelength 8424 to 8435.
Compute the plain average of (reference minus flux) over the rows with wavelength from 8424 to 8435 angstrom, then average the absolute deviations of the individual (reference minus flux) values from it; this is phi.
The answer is 0.15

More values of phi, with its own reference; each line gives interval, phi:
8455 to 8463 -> 0.04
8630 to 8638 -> 0.00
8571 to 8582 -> 0.09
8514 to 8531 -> 0.21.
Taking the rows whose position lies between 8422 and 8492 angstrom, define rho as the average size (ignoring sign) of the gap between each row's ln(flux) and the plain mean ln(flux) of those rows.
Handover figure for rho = 0.010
